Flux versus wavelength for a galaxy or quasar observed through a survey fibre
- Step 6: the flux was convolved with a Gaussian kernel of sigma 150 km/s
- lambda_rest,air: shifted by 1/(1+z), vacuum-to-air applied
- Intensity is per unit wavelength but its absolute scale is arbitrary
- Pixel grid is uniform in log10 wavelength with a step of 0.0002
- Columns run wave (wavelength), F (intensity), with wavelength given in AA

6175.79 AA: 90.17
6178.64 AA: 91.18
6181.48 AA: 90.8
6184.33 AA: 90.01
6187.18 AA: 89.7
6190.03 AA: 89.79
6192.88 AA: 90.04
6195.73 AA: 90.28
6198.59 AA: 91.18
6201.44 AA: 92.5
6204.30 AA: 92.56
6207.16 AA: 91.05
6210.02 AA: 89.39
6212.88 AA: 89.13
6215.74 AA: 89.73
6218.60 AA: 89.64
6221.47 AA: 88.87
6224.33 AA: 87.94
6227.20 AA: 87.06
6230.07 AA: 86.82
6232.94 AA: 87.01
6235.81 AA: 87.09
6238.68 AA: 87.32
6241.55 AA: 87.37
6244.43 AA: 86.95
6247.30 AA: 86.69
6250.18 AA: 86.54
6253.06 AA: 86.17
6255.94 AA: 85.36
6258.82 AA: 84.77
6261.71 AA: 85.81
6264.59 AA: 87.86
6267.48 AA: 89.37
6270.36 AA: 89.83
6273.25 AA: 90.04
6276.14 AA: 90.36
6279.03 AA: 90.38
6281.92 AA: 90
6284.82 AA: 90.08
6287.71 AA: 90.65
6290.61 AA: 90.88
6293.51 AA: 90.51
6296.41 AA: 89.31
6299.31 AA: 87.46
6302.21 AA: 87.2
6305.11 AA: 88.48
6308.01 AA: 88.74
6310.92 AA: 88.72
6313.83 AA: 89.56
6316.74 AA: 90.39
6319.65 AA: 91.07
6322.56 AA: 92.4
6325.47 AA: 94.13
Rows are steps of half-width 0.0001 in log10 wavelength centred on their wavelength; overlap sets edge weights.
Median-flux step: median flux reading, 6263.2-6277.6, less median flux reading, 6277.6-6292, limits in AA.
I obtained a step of -1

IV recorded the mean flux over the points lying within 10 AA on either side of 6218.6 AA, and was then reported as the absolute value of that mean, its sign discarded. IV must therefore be 88.8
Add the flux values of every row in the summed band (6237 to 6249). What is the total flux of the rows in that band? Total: 348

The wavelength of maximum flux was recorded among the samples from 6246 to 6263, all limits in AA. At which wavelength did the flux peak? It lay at 6247.30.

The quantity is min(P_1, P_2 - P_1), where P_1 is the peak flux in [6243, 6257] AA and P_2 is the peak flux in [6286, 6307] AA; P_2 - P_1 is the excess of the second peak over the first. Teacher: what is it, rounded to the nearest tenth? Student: 3.9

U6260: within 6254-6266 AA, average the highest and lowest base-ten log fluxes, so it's 1.94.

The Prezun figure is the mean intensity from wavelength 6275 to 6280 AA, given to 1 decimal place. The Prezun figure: 90.4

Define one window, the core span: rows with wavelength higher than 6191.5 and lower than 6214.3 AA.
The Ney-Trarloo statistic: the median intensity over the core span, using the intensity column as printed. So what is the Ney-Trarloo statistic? 90.7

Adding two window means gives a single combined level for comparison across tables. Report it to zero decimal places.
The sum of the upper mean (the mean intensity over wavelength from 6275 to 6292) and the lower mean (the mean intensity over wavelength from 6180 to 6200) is 181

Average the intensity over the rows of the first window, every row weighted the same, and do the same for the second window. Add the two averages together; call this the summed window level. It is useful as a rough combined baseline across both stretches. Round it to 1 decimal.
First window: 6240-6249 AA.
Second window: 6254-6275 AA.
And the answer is 174.6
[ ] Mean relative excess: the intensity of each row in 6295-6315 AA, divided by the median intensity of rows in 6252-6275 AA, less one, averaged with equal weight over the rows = 0.017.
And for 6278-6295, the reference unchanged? 0.039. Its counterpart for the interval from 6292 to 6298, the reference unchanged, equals 0.033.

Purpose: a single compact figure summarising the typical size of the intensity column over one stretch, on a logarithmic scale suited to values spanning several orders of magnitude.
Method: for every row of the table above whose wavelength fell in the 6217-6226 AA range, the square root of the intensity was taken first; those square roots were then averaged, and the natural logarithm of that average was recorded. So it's 2.24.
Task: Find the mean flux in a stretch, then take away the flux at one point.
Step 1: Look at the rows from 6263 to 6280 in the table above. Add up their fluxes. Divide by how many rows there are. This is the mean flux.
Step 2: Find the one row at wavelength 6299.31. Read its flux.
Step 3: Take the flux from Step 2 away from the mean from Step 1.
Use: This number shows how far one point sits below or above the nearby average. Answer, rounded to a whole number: 2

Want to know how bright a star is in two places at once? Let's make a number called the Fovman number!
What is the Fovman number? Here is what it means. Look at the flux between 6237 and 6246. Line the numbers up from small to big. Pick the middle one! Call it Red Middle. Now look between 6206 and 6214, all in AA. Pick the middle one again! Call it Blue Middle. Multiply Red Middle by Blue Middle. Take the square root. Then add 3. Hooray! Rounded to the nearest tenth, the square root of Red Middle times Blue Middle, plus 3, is 91.3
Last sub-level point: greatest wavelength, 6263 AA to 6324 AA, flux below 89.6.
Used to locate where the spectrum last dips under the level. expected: 6313.83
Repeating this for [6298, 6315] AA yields 6313.83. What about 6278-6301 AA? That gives 6299.31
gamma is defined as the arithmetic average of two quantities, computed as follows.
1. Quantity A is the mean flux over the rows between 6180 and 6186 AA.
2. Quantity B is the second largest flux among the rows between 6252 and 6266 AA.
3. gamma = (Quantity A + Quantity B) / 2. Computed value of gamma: 88.3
